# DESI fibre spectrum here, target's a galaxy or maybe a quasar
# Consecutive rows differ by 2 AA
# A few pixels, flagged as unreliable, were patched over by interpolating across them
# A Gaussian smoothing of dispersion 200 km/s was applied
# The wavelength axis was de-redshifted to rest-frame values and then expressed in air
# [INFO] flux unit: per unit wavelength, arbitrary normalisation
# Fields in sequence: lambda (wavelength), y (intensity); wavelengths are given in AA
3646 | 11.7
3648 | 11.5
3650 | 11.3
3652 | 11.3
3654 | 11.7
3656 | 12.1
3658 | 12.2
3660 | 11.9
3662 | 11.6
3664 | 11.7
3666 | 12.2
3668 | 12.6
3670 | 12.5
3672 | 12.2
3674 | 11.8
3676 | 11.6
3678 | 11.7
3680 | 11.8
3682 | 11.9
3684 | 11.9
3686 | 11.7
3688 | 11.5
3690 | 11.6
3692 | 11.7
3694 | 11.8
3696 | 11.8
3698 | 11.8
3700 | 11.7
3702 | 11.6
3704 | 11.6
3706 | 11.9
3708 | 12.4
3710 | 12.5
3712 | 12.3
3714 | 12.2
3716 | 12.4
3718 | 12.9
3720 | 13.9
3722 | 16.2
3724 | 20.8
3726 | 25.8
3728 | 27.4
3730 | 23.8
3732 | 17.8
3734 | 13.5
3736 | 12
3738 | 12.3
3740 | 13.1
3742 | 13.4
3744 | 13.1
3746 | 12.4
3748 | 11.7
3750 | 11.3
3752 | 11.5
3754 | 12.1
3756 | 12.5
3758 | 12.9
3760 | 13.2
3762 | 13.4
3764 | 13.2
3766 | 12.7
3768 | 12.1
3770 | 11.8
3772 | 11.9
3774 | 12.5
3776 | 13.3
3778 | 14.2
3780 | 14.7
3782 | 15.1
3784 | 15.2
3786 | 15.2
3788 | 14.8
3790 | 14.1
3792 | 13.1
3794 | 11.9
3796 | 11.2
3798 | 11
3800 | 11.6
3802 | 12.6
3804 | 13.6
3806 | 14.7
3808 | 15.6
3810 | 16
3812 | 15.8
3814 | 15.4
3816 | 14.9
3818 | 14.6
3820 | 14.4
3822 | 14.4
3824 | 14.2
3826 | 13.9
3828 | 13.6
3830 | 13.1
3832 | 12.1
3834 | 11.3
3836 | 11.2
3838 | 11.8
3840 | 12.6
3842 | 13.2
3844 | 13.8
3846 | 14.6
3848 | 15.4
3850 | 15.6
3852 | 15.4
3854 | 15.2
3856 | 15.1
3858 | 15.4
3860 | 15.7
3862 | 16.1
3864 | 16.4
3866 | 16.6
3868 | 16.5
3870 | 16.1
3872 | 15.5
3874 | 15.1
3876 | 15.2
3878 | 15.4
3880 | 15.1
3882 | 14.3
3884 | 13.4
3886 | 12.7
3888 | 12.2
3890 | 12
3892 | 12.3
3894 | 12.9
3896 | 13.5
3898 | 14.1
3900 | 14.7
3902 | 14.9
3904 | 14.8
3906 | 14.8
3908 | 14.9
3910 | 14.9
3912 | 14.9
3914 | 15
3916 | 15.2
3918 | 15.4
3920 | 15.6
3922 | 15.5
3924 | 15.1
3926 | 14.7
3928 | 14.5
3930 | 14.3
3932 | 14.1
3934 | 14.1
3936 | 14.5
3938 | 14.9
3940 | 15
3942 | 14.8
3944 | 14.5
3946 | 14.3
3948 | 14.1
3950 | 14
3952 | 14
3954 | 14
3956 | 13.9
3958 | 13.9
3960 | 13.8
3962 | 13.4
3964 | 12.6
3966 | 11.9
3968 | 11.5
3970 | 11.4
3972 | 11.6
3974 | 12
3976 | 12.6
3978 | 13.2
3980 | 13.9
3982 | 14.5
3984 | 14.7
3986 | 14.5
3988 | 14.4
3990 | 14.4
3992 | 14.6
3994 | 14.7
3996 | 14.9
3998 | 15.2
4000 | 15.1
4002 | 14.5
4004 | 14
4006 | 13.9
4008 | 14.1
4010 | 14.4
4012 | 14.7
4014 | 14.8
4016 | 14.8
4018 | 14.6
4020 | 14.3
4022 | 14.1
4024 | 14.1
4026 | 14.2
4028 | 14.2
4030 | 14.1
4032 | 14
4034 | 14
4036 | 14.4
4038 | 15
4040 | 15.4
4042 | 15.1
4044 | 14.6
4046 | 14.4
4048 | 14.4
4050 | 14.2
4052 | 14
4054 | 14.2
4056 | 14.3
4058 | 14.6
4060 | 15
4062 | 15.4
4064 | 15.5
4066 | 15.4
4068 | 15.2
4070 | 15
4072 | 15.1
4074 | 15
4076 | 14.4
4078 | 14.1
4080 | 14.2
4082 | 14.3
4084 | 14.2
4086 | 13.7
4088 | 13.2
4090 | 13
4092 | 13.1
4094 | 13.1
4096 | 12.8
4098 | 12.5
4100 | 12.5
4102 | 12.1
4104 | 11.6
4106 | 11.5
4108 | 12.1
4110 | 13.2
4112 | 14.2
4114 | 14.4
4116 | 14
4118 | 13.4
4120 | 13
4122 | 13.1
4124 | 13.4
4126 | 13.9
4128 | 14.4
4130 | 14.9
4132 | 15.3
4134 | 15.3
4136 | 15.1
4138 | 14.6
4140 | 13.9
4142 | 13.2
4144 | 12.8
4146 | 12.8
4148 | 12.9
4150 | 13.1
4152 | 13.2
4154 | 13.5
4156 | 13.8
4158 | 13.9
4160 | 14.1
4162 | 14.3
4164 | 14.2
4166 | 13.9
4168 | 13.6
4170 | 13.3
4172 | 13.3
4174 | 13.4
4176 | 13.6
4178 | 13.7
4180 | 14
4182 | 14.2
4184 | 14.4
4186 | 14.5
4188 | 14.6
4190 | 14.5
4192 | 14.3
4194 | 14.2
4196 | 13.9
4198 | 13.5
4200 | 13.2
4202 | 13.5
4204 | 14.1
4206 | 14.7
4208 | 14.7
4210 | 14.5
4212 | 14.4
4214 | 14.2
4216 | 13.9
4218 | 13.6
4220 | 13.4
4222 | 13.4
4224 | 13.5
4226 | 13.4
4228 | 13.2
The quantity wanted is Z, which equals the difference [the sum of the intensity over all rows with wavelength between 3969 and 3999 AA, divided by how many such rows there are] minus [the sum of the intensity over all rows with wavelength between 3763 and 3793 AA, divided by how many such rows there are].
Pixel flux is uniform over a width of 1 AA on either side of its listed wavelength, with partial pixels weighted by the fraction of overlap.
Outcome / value 0.2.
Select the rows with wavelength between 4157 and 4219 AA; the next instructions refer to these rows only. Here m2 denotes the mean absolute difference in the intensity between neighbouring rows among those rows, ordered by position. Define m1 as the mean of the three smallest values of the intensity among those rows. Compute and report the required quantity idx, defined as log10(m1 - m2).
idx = 1.12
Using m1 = 13.3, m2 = 0.223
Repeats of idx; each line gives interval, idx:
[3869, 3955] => 1.07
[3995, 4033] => 1.14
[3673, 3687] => 1.06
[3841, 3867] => 1.13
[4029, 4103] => 1.08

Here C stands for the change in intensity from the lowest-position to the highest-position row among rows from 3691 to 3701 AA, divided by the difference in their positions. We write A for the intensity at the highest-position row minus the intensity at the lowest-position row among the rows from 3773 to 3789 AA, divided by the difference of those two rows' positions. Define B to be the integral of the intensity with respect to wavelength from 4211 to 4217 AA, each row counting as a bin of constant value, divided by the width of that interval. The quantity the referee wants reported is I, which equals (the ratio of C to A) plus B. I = 14.2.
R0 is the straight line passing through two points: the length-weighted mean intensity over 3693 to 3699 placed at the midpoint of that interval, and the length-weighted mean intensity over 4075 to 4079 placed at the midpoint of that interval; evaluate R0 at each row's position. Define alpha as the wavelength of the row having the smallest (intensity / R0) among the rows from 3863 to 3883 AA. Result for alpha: 3882 AA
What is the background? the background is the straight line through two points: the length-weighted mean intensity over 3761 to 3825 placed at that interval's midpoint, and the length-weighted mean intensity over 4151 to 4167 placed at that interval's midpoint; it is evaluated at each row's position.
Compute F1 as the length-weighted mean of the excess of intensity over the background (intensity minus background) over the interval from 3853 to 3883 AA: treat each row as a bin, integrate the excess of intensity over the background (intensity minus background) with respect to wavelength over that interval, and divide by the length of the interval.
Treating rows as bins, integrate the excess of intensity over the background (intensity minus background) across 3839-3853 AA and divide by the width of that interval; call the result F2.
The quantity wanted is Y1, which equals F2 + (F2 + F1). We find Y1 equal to 3.1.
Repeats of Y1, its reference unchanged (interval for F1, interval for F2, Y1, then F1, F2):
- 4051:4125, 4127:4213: 0.2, -0.1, 0.1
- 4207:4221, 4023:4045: 1.5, 0.2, 0.6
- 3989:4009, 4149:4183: 0.4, 0.7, -0.2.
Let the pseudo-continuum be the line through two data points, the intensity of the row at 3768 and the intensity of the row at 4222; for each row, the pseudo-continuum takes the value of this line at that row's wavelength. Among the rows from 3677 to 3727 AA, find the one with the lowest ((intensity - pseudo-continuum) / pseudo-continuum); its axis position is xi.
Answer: 3688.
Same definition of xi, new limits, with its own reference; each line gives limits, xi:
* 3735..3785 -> 3750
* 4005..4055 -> 4052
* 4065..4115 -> 4106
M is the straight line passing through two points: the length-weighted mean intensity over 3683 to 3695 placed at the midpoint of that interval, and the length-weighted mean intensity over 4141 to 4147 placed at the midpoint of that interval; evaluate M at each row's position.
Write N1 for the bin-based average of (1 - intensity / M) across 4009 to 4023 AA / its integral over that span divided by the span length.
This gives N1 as -0.15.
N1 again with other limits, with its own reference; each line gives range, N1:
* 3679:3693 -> 0.00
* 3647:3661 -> -0.01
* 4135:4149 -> -0.05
